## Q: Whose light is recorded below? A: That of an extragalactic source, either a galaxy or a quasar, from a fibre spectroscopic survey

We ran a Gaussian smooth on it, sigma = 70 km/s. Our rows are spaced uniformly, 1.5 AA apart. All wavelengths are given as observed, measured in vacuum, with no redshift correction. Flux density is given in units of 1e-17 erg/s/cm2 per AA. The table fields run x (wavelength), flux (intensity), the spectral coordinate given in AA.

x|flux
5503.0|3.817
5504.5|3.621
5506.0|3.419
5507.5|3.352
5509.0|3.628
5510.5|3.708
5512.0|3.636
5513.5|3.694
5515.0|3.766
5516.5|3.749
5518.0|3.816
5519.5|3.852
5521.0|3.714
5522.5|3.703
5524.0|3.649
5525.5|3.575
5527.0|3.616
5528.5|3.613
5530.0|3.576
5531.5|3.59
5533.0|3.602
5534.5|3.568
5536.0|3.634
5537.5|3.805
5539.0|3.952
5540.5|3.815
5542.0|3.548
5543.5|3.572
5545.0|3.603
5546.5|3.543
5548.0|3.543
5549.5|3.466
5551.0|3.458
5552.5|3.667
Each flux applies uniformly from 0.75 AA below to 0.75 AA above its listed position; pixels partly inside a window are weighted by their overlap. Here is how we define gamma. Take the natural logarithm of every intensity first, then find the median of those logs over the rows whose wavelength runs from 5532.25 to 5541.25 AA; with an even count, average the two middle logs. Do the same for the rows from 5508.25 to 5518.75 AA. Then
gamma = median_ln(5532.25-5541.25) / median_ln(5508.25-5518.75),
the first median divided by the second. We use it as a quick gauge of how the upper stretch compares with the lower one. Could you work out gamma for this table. 1.002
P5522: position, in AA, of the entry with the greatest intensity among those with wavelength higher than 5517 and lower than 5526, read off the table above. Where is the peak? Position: 5519.5 AA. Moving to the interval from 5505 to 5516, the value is 5515.0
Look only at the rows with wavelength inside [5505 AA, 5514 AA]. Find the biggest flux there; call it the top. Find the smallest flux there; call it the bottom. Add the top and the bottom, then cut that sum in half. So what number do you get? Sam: 3.53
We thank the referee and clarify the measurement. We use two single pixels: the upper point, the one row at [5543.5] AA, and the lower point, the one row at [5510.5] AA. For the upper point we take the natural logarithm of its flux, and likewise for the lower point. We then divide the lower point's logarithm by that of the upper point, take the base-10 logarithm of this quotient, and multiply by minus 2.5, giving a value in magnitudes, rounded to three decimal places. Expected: -0.031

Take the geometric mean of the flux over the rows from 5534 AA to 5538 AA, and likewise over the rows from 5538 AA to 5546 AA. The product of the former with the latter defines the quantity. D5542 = 13.6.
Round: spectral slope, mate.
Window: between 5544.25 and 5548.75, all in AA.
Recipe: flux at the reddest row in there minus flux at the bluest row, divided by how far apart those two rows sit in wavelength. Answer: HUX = -0.020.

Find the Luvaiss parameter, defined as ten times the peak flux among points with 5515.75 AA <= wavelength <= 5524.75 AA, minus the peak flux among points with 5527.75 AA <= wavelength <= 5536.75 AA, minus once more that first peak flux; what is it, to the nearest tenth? 31.0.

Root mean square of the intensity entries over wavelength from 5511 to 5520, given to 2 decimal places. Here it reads 3.75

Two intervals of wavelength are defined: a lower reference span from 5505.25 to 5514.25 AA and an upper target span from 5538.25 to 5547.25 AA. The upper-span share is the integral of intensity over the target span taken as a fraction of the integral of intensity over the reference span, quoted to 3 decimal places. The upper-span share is 1.028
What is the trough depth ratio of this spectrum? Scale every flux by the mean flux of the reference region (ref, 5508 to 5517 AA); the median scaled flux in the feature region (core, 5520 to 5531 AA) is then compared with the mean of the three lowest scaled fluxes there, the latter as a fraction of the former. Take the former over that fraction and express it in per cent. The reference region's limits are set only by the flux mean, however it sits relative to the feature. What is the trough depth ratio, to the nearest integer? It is 99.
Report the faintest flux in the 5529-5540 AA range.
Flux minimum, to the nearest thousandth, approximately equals 3.568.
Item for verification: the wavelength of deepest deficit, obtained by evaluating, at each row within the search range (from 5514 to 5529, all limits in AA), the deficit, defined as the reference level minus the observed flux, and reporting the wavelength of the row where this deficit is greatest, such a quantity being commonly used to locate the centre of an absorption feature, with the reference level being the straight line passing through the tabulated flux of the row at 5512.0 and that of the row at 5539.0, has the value 5525.5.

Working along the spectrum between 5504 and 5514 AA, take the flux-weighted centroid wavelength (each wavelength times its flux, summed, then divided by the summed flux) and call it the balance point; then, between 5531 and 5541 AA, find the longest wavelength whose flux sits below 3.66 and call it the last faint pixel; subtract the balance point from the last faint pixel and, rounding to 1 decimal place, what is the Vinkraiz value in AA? 26.9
